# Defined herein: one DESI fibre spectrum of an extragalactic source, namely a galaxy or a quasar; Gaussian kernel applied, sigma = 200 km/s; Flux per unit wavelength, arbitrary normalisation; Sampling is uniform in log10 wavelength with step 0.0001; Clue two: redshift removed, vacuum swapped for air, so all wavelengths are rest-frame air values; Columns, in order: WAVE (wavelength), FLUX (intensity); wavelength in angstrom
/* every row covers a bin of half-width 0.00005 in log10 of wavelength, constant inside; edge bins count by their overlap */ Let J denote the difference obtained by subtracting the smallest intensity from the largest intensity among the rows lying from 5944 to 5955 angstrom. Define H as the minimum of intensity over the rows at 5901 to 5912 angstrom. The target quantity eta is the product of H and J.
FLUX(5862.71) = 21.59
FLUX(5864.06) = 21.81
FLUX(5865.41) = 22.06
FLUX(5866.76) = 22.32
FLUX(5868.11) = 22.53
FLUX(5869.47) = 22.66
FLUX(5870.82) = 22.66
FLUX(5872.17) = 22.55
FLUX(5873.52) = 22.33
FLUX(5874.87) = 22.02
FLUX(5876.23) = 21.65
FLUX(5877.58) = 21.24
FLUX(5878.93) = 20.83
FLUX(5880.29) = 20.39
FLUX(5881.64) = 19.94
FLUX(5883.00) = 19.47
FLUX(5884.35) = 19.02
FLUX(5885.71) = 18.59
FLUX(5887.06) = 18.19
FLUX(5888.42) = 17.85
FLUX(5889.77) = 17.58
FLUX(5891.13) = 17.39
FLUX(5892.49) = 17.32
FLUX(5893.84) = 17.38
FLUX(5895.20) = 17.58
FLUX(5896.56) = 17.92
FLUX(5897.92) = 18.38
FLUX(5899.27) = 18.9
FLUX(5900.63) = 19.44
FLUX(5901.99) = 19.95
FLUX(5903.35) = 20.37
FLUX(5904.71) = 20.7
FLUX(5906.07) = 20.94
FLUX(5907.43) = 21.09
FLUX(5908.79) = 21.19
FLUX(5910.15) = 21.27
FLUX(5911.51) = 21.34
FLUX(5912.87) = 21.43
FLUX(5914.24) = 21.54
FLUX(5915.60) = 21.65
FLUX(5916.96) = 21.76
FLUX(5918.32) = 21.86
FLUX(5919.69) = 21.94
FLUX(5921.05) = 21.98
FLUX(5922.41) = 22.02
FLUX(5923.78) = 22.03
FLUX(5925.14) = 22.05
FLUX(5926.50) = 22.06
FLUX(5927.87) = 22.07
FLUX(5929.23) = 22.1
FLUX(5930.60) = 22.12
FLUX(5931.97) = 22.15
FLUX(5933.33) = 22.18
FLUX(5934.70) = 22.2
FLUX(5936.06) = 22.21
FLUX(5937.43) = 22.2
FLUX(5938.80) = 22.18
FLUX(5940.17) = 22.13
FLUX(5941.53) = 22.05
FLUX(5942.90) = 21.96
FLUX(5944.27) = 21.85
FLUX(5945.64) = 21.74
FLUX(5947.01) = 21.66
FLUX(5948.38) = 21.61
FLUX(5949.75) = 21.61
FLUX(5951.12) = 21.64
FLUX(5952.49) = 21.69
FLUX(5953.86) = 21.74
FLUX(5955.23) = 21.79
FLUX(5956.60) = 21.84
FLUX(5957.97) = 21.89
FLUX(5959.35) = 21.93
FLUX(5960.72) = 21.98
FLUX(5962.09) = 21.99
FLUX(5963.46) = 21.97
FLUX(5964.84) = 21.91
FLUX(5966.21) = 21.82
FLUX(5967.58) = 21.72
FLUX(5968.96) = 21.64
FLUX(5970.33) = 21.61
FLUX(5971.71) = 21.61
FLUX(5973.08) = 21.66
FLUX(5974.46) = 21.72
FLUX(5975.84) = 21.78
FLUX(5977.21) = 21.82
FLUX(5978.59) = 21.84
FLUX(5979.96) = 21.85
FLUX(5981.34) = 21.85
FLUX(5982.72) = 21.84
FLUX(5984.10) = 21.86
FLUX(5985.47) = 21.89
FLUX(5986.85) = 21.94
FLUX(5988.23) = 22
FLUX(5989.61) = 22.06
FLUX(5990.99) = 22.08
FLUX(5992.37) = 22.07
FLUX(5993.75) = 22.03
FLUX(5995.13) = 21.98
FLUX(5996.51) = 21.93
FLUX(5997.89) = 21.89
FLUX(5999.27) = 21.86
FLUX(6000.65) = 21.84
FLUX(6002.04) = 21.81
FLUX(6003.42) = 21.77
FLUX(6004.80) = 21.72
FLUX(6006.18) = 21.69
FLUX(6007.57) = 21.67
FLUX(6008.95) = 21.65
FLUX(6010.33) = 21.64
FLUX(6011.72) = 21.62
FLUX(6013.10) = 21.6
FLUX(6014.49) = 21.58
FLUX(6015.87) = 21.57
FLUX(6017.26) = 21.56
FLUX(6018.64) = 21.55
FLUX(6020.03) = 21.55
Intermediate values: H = 19.95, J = 0.24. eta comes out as 5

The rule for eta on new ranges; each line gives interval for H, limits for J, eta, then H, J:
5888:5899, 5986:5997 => 3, 17.32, 0.15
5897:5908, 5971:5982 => 4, 18.38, 0.24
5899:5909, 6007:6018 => 2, 18.9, 0.11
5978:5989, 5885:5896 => 28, 21.84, 1.27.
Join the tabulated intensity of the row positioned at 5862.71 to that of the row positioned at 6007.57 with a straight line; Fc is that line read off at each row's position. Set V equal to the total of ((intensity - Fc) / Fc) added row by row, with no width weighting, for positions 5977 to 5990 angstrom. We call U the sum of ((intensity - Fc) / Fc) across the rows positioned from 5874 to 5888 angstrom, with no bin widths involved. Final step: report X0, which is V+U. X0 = -0.57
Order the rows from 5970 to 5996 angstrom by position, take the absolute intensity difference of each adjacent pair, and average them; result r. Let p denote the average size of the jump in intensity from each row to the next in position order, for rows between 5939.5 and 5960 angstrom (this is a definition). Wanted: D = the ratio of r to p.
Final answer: 0.5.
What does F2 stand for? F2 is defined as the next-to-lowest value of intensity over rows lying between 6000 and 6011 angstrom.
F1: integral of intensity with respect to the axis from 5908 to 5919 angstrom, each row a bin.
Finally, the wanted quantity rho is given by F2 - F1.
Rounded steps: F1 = 237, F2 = 21.65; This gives -215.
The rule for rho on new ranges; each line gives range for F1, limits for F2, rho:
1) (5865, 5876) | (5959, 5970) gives -224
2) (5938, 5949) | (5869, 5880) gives -220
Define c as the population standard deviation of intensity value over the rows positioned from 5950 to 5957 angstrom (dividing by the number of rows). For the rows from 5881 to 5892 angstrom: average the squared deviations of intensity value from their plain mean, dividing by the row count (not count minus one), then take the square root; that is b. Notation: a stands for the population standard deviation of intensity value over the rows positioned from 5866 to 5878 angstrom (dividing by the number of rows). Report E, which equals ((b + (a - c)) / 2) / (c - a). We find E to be -1.6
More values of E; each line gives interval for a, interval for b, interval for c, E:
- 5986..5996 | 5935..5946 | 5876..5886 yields -0.4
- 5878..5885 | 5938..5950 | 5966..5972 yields -0.7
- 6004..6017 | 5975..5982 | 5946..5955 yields -8.8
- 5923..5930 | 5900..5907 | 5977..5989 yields 8.0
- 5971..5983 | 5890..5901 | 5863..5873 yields 1.2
